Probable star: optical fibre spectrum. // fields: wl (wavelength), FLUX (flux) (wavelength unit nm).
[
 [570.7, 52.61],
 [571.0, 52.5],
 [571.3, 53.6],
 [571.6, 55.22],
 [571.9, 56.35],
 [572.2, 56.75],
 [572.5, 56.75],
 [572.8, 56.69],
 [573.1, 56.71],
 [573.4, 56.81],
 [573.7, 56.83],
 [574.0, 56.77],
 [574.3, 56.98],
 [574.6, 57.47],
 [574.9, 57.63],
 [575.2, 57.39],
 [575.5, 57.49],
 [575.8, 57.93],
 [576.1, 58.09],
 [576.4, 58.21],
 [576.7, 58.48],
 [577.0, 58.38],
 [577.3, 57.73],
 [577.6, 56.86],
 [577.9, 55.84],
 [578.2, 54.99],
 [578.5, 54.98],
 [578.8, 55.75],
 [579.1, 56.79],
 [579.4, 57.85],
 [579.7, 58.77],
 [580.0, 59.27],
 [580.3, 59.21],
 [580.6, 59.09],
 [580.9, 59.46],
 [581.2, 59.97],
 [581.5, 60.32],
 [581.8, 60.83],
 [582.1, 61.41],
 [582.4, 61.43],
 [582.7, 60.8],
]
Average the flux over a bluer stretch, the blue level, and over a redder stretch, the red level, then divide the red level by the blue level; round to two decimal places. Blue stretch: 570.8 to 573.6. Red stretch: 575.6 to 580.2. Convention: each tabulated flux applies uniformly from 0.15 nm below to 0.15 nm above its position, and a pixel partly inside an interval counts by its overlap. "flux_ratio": 1.03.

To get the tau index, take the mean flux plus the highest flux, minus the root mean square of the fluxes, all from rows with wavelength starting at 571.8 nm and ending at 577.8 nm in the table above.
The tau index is 58.5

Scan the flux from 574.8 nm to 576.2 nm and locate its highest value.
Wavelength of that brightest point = 576.1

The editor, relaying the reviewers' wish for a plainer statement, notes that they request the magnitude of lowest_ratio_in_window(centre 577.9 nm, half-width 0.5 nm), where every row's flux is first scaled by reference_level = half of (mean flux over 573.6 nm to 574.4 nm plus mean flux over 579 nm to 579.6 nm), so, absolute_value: 0.96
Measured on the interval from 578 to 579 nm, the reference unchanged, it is 0.96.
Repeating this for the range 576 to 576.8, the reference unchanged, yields 1.02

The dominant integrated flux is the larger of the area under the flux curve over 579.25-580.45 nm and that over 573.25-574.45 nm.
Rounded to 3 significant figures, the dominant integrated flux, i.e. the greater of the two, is 70.5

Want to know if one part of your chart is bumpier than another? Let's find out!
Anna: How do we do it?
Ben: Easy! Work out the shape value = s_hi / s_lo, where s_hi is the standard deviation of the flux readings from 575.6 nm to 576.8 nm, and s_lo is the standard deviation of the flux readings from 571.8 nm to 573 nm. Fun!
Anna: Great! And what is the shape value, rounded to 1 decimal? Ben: 1.2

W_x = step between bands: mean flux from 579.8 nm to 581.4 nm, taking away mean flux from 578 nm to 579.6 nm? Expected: 3.3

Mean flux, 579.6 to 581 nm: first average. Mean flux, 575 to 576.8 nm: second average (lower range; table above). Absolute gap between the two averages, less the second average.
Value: -56.7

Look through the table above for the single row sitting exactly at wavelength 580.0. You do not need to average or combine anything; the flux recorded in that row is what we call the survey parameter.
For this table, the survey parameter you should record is 59.27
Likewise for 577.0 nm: 58.38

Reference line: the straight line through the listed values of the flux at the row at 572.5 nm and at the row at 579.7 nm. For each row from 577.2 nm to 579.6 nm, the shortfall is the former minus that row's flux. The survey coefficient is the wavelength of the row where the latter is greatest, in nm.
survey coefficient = 578.5 nm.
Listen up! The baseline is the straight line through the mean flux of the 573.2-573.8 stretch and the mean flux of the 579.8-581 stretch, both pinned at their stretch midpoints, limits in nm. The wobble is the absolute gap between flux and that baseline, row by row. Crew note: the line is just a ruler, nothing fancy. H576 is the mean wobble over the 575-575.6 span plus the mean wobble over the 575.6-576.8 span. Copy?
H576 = 0.4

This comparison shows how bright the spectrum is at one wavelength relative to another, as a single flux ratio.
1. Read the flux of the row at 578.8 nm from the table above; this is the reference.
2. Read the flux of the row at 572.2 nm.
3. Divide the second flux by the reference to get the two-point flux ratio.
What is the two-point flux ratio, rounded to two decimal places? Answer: 1.02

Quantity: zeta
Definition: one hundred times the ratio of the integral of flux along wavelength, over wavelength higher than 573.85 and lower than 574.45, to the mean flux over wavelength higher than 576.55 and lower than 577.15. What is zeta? 58.4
